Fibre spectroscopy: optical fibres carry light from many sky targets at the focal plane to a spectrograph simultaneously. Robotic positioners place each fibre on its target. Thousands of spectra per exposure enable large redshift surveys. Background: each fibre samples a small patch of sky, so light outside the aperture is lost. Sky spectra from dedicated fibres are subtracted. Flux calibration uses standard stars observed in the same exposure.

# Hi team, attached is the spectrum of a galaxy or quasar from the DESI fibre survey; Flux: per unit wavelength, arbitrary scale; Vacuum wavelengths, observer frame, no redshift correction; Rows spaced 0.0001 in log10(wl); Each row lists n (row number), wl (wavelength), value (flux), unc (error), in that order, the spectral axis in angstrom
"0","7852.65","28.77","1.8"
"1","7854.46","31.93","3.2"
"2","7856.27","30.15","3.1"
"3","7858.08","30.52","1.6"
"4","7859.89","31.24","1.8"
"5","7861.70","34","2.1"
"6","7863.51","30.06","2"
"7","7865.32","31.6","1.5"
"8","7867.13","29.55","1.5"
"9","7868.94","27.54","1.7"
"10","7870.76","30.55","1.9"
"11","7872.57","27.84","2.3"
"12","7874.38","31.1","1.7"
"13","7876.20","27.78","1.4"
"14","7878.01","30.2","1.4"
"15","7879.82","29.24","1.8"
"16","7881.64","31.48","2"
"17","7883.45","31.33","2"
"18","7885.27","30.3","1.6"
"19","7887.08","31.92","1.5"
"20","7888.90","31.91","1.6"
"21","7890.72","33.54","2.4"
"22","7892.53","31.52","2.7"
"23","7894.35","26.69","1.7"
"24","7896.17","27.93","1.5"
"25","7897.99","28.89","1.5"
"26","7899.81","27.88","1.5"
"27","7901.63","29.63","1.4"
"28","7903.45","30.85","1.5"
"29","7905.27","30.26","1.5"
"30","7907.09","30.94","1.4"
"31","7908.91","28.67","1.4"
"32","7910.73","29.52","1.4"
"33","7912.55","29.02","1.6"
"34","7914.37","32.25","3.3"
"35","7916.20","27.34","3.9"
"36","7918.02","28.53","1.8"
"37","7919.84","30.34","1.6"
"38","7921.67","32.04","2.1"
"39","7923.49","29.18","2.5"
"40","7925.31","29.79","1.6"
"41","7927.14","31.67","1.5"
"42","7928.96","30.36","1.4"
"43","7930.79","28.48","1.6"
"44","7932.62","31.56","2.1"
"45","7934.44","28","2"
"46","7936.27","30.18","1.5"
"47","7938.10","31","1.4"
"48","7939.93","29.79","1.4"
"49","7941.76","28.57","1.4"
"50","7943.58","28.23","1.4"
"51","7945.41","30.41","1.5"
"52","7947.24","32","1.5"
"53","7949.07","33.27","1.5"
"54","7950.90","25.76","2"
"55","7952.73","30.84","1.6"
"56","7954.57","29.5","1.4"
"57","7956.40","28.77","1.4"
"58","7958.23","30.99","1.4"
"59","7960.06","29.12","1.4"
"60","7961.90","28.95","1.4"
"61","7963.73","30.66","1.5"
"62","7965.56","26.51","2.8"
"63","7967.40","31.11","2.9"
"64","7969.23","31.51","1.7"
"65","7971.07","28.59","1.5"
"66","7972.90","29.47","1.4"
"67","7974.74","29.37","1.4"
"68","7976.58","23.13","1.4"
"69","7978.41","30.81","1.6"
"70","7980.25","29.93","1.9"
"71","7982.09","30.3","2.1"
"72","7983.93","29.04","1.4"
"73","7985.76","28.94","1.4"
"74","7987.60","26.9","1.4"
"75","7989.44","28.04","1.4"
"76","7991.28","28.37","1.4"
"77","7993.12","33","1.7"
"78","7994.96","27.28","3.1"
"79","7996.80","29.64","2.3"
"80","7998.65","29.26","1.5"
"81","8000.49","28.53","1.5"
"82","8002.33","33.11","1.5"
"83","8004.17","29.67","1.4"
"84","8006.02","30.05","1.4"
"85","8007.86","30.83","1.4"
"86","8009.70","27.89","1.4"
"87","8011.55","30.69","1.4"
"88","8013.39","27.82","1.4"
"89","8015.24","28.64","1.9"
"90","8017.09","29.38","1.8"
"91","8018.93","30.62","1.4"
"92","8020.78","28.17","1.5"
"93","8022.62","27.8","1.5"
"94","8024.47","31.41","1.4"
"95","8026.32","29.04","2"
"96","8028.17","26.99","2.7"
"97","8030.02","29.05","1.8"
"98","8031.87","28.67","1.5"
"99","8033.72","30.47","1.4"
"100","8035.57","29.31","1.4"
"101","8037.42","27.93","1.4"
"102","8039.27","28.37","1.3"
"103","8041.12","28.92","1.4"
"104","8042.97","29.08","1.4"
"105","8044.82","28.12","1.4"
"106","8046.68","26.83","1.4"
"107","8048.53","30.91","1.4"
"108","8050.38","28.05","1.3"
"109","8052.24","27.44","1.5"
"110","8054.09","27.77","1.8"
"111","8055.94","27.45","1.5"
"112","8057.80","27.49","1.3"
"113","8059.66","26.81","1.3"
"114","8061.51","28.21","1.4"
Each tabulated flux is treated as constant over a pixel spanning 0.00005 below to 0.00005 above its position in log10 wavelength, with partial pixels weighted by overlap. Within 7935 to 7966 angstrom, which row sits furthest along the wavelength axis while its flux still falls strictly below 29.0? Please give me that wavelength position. 7965.56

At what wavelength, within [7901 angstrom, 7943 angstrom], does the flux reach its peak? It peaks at 7914.37 angstrom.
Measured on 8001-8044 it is 8002.33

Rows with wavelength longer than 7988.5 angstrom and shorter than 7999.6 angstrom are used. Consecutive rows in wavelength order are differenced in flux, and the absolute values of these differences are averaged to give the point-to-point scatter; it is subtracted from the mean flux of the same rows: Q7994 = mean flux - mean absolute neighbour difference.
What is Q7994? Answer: 26.6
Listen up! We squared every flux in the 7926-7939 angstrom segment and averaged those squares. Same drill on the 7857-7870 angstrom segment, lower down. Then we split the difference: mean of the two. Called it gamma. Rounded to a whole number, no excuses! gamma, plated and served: 927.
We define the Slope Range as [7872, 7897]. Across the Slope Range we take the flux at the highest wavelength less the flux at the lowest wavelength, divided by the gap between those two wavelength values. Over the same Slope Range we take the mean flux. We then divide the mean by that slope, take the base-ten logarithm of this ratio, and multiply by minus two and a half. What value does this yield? -9.75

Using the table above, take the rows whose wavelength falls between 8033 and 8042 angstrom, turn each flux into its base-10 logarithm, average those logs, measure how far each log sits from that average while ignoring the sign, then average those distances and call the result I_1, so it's 0.0106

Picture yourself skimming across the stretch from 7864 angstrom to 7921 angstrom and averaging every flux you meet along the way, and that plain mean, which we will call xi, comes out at 29.9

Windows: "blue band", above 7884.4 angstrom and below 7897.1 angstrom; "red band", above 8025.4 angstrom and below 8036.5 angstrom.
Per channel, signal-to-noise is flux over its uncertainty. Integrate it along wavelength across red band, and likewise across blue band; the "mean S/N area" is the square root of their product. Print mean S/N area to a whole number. 203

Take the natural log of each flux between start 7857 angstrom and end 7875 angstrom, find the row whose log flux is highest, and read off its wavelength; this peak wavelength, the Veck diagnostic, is 7861.70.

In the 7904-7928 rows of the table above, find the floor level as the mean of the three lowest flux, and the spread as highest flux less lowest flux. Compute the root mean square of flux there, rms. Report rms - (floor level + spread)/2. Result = 13.5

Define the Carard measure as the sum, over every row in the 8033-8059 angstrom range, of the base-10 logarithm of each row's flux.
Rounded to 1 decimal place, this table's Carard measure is 20.3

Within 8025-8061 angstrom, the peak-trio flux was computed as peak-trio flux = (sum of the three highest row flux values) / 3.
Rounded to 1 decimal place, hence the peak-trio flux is 30.2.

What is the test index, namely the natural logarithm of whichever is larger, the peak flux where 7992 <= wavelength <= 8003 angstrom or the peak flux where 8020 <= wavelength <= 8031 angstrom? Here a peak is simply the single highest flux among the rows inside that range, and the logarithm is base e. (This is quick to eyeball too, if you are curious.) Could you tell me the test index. 3.50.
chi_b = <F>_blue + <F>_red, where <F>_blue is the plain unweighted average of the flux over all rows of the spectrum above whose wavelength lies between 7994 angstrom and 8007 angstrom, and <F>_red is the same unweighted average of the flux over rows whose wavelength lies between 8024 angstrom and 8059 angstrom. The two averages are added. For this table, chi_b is 58.2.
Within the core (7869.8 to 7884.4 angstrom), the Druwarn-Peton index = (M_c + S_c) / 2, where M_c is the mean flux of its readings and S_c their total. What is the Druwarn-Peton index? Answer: 135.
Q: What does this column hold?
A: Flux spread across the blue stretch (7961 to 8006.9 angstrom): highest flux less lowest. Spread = 10.0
